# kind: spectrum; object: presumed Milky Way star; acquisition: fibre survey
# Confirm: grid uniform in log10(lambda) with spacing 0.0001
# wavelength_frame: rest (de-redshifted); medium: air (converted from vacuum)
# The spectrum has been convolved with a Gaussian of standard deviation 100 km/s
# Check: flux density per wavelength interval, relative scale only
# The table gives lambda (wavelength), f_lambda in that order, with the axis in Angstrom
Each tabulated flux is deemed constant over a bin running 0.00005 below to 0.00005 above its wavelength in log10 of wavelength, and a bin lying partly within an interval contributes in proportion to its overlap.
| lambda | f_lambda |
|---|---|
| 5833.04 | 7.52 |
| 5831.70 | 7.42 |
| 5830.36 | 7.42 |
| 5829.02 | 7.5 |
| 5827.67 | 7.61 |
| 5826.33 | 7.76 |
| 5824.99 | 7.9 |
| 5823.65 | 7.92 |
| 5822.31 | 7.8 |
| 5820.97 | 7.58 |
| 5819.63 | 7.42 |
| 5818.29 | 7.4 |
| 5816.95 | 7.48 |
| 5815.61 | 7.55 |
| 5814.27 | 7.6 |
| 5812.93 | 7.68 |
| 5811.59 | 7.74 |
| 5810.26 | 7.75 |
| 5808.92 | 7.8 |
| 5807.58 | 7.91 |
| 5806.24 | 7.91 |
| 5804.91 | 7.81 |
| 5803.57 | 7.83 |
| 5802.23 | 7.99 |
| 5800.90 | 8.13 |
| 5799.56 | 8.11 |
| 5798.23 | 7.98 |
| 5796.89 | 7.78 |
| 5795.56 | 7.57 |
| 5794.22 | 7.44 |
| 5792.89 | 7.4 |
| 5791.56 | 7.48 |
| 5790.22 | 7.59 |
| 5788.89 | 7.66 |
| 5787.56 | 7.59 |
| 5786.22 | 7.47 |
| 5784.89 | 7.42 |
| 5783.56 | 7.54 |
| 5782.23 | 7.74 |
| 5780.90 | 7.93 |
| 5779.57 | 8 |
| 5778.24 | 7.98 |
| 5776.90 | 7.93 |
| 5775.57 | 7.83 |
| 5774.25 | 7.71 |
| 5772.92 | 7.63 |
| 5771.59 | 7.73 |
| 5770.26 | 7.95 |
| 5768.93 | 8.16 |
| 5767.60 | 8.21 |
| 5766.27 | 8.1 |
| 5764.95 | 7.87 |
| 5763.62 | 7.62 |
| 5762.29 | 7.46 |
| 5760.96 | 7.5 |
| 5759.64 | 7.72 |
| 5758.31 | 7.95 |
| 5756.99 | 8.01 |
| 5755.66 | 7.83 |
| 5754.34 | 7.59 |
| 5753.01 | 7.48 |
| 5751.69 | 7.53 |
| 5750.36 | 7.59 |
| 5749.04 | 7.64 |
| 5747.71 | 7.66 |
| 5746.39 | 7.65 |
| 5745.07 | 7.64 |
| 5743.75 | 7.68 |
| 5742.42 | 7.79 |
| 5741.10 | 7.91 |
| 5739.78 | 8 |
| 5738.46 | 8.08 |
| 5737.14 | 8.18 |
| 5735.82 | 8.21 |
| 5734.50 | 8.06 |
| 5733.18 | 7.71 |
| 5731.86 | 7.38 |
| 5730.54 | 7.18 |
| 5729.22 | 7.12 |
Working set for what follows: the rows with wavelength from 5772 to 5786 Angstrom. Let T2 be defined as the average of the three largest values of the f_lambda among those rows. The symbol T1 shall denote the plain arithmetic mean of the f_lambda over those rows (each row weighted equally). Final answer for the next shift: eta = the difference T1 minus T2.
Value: -0.20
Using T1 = 7.77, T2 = 7.97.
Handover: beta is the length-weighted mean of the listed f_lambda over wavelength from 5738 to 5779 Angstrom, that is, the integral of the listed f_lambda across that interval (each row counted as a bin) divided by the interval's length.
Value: 7.79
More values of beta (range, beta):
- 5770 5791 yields 7.72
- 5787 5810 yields 7.76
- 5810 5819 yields 7.59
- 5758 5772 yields 7.84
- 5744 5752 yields 7.63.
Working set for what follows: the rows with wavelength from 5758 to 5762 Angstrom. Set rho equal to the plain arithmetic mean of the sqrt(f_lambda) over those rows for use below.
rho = 2.78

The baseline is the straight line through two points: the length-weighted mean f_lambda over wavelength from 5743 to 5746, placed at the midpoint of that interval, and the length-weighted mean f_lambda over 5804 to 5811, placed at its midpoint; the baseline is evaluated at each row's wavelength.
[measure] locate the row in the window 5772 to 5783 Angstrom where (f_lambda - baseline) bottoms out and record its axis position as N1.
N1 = 5772.92 Angstrom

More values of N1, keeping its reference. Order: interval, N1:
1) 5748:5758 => 5753.01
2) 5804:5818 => 5816.95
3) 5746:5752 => 5751.69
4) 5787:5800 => 5792.89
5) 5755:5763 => 5762.29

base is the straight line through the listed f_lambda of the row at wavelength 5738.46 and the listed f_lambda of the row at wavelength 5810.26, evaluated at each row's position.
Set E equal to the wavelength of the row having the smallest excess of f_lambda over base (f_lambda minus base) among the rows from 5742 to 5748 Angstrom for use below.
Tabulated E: 5745.07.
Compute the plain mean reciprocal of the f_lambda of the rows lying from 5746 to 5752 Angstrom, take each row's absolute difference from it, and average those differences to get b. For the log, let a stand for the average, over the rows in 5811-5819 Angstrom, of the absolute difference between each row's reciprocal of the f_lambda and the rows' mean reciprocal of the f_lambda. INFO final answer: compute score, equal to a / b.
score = 2.3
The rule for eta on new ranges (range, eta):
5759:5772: -0.32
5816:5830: -0.24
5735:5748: -0.28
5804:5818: -0.15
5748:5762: -0.25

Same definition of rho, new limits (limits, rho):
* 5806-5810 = 2.81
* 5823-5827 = 2.80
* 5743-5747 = 2.77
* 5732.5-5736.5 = 2.83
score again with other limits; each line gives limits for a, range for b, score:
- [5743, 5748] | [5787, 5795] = 0.1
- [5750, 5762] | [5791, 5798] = 1.4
